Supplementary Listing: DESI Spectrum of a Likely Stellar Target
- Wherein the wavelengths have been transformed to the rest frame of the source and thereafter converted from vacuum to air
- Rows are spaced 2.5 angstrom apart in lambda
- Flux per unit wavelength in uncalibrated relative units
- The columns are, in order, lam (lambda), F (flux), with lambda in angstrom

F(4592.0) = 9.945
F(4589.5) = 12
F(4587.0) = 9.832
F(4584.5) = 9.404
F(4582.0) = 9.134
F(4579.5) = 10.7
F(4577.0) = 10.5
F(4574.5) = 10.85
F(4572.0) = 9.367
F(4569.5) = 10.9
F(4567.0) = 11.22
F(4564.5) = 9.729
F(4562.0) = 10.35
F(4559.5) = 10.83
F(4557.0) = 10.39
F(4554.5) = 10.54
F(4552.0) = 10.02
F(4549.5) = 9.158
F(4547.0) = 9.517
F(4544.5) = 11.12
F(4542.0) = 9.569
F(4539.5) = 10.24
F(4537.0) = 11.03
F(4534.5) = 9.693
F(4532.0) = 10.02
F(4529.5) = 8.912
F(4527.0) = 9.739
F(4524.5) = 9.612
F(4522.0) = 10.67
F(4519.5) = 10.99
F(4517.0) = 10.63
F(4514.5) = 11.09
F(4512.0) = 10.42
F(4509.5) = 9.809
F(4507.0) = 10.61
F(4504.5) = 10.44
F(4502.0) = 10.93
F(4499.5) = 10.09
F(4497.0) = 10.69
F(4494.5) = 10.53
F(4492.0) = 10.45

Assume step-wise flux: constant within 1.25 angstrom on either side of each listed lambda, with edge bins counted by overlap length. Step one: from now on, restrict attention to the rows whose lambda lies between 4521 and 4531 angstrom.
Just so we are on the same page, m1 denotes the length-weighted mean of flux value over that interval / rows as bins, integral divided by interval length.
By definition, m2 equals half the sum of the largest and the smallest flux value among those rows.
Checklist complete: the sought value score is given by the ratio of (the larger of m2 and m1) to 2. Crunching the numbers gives 4.90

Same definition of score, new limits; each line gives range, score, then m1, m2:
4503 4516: 5.24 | 10.5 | 10.4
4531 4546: 5.17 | 10.3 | 10.3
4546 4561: 5.04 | 10.1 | 10.0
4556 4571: 5.28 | 10.6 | 10.5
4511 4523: 5.38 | 10.8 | 10.8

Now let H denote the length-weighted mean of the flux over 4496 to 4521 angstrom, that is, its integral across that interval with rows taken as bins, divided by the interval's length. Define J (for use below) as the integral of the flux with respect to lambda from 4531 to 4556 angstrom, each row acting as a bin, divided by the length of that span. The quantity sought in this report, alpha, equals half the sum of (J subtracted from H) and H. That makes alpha 5.52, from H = 10.6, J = 10.09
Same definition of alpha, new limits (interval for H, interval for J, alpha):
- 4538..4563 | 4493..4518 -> 4.92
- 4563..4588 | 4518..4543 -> 5.14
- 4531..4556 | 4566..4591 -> 4.91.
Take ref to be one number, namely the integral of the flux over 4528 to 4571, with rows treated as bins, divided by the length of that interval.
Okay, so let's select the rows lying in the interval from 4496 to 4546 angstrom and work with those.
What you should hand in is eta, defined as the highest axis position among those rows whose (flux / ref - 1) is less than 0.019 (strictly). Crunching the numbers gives 4542.0 angstrom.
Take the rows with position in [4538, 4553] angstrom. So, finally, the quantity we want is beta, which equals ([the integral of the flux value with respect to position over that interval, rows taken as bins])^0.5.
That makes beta 12.22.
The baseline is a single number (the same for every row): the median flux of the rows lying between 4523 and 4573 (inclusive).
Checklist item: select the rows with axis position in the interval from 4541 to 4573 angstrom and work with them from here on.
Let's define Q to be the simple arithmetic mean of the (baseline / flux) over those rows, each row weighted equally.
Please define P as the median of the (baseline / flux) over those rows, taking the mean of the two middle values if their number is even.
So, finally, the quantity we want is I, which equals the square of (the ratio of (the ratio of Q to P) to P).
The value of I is 1.11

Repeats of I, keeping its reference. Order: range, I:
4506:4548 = 1.06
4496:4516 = 1.11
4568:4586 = 1.19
